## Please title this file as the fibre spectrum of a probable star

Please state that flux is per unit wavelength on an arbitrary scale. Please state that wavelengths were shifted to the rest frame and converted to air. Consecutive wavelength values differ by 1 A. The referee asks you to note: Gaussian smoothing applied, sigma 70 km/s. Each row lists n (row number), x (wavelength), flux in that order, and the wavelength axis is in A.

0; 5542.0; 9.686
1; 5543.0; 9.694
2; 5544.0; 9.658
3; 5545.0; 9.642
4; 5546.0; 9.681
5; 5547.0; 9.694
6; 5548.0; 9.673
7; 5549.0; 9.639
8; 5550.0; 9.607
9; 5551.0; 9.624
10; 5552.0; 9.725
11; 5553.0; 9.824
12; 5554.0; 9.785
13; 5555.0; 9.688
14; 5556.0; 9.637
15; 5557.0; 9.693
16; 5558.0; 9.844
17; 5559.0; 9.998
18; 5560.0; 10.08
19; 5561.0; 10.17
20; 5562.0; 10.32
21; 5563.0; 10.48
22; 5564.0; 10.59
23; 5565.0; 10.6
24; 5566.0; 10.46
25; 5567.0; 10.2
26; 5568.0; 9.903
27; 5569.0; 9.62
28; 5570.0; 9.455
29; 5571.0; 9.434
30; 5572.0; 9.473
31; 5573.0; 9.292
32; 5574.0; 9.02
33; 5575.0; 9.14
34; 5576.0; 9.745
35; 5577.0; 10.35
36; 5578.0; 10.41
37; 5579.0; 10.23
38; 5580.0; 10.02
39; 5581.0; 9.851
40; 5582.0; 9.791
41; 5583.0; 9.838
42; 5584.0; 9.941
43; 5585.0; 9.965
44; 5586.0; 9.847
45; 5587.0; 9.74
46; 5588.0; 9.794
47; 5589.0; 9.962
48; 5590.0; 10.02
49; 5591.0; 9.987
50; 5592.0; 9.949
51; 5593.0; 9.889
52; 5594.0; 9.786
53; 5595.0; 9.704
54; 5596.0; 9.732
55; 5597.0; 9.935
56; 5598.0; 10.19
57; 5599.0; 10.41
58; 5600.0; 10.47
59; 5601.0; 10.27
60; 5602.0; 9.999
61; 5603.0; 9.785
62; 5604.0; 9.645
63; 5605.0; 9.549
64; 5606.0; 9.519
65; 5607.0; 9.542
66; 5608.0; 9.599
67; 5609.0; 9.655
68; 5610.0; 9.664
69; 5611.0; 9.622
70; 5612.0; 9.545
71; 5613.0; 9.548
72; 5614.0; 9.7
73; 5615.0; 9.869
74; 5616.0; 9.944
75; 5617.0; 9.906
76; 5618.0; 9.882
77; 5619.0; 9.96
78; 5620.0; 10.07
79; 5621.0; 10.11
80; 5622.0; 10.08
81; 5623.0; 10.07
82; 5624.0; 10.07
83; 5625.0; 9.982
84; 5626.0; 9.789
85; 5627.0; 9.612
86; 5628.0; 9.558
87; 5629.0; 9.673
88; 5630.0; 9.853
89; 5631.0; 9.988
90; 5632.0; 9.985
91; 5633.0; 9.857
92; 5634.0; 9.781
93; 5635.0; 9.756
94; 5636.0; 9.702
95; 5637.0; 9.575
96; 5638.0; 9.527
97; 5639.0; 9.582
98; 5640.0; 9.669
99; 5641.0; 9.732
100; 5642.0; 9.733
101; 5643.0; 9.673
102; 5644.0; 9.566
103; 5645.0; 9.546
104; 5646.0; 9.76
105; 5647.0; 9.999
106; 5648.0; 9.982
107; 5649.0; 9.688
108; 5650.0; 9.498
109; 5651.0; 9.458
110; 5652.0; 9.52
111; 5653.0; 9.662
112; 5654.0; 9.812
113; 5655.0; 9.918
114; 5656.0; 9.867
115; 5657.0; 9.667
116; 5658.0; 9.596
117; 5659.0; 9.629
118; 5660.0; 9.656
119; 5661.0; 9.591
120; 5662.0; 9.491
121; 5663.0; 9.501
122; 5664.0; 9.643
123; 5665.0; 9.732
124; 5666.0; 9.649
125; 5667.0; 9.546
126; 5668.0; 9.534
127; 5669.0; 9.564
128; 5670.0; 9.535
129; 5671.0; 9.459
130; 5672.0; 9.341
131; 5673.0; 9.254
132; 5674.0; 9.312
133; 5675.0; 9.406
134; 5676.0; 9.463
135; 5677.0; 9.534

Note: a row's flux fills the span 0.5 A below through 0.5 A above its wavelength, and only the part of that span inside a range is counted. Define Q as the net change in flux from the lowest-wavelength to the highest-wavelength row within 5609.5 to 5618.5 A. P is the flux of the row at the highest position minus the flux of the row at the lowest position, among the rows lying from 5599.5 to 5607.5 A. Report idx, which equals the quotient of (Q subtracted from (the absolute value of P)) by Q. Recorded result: 3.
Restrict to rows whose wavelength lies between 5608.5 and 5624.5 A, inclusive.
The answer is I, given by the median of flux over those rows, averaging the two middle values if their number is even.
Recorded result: 9.9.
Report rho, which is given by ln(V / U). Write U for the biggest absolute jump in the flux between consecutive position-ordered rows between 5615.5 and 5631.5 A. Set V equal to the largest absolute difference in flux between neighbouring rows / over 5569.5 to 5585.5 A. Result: 1.1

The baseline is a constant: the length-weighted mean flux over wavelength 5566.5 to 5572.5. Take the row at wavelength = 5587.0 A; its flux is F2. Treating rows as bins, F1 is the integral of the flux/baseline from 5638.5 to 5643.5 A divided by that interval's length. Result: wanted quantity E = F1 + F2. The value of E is 10.7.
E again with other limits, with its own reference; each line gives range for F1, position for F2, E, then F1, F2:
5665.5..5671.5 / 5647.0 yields 11.0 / 0.99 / 9.999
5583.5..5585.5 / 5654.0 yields 10.8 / 1.03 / 9.812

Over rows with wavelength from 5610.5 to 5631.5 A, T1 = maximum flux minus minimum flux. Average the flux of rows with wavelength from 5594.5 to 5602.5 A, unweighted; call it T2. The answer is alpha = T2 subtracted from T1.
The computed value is -9.5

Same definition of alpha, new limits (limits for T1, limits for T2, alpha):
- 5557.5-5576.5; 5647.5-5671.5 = -8.1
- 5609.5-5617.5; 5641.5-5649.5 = -9.3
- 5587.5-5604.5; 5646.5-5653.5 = -8.9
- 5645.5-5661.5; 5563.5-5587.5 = -9.3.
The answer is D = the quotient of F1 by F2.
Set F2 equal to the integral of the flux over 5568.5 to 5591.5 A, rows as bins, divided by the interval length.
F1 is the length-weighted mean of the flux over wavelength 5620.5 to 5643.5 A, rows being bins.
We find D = 1.00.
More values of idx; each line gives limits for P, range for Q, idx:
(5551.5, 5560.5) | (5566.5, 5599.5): 1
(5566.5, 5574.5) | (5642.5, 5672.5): -5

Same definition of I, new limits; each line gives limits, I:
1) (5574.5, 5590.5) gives 9.9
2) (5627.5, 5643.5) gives 9.7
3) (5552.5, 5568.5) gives 10.0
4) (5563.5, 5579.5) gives 9.8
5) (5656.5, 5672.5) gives 9.6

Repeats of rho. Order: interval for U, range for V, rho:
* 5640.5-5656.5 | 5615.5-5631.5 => -0.4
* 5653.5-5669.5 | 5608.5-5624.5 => -0.2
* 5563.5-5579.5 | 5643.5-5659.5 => -0.7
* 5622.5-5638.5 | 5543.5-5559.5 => -0.2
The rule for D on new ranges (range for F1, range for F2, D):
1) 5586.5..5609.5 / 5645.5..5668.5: 1.02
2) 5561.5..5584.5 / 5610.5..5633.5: 1.01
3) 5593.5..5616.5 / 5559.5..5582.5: 0.99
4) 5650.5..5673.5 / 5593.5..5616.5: 0.98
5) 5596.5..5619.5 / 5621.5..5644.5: 1.01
